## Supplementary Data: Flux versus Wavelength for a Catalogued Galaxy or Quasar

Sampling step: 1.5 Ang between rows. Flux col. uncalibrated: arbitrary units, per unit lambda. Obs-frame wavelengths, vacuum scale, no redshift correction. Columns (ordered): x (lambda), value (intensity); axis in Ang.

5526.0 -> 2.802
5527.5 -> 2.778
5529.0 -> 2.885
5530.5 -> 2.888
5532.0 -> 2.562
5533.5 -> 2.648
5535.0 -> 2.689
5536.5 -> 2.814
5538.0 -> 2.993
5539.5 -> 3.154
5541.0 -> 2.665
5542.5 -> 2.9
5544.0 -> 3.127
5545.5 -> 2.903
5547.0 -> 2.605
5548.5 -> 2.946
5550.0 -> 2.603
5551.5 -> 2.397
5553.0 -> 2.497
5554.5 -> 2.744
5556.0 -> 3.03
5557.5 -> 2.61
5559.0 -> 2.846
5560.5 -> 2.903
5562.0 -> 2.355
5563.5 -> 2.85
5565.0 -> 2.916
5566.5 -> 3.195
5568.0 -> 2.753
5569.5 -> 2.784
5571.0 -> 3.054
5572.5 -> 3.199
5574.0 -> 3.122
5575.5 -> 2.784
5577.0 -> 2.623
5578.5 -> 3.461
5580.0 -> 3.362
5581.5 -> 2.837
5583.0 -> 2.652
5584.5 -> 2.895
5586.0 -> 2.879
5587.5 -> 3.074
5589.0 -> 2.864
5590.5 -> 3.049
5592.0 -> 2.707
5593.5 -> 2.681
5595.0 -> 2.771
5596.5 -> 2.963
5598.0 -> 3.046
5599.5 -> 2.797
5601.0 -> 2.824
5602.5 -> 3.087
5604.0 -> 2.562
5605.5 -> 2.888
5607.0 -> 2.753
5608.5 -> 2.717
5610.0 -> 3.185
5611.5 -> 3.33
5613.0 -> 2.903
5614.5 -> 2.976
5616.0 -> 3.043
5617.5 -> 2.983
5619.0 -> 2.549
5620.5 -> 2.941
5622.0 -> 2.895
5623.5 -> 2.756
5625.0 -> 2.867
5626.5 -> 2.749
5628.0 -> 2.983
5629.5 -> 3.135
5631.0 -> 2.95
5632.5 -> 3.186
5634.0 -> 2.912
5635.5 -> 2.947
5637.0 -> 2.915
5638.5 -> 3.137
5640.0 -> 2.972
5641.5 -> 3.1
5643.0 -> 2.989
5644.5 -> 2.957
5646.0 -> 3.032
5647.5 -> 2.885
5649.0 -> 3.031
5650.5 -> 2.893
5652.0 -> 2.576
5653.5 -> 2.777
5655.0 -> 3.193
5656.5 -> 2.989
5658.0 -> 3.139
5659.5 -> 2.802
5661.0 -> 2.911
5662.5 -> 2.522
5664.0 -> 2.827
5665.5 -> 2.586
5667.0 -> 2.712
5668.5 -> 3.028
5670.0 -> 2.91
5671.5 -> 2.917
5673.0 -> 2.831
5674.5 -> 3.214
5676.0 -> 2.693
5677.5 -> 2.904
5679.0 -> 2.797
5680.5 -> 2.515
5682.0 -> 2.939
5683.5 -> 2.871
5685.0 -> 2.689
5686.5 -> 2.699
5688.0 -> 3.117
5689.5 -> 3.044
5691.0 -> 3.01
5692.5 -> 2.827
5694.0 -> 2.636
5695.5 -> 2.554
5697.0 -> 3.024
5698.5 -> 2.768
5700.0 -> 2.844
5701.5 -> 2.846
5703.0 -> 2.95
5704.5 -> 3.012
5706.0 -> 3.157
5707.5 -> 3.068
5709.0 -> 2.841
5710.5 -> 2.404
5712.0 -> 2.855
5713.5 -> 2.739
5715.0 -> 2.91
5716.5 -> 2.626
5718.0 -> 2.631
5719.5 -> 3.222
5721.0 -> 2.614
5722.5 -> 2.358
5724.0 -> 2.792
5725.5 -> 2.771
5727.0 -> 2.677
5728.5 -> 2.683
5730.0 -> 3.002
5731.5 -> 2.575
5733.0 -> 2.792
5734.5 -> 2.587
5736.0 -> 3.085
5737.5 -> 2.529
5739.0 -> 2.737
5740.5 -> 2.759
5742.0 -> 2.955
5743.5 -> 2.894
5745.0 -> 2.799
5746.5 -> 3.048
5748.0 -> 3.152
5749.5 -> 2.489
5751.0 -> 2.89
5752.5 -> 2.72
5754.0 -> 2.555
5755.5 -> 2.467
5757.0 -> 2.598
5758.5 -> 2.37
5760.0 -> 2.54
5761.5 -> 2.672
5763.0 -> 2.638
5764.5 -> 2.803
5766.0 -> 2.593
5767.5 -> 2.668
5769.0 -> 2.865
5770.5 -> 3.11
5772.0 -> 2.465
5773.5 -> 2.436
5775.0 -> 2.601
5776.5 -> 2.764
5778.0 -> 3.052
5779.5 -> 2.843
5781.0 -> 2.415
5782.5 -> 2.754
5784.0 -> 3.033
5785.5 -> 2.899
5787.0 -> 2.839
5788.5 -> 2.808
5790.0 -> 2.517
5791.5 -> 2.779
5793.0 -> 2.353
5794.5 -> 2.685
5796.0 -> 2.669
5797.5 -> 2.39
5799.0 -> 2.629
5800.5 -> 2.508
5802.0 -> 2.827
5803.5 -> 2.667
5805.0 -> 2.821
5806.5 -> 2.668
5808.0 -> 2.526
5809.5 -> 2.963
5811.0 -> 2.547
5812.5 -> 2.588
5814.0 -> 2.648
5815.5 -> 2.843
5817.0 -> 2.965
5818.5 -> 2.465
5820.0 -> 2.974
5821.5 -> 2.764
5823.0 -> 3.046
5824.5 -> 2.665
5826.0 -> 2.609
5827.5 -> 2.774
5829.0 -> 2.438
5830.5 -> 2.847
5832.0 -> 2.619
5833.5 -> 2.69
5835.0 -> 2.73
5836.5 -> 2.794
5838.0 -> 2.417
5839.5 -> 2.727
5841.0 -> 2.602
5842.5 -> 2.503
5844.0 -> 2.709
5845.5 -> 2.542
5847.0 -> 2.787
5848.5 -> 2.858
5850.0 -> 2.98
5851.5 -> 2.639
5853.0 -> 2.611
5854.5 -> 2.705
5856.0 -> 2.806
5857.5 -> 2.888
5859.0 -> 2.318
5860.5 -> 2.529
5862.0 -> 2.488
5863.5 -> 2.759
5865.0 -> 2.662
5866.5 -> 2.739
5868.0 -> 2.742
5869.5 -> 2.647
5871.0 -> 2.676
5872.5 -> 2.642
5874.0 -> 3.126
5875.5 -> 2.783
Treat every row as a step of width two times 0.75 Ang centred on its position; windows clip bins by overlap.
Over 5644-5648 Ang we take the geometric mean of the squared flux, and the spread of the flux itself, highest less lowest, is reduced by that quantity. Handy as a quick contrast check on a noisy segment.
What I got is -8.6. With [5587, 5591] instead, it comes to -8.8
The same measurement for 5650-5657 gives -7.7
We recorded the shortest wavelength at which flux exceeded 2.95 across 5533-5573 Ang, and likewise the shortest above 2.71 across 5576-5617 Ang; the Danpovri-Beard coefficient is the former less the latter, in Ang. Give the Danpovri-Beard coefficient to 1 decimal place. -40.5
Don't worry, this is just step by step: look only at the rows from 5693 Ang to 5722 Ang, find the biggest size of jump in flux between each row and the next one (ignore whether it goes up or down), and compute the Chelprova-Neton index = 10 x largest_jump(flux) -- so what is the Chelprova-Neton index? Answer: 6.1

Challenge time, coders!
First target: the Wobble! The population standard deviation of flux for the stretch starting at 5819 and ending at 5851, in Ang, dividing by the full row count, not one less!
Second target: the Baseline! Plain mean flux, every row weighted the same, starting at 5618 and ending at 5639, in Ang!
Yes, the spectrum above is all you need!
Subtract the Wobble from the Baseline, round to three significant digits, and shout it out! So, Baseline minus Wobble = 2.76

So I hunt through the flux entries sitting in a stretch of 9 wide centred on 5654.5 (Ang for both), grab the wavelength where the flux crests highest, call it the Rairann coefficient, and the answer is 5655.0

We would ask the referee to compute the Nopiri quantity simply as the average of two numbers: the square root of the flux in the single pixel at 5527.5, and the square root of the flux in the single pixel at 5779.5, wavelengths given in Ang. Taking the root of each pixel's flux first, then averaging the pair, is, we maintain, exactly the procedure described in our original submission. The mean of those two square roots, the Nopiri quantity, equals 1.676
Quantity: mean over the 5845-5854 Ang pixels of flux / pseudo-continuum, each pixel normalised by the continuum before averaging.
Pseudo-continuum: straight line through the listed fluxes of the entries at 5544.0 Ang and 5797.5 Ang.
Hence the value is 1.22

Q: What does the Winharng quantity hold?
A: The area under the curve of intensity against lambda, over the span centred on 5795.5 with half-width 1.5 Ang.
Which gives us 8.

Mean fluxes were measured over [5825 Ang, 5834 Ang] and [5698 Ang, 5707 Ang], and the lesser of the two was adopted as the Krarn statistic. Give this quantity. 2.66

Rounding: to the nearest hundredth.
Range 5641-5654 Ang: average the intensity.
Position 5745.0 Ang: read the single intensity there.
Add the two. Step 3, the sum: 5.71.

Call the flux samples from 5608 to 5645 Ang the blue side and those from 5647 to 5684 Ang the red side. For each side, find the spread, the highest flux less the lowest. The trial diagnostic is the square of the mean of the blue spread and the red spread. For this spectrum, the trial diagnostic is 0.55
